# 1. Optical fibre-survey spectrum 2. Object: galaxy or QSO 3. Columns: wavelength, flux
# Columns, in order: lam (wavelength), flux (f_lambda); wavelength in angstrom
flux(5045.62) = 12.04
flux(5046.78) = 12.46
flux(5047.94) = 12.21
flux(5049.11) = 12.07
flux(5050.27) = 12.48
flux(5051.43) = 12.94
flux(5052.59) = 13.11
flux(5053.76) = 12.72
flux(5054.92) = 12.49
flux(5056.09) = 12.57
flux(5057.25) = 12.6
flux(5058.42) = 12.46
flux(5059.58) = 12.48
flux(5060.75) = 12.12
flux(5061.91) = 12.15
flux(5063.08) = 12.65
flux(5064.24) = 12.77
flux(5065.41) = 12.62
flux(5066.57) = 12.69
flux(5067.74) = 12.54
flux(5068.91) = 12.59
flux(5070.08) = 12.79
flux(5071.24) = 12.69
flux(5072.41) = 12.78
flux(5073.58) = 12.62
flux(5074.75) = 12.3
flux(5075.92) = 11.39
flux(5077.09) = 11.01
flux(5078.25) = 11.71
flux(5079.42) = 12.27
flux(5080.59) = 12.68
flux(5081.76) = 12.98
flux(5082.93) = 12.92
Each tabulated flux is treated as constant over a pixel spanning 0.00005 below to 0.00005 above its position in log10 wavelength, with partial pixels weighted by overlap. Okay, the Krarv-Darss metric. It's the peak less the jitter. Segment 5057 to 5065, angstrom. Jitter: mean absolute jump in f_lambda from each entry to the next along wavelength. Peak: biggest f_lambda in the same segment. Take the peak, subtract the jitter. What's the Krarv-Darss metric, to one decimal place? 12.6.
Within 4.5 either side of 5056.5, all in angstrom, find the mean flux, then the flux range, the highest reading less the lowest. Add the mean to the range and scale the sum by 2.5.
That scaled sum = 33.9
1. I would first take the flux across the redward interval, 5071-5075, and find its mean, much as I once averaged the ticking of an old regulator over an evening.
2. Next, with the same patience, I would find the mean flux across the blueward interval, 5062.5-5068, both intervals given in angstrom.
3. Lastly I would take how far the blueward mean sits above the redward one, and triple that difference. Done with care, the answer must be 0.2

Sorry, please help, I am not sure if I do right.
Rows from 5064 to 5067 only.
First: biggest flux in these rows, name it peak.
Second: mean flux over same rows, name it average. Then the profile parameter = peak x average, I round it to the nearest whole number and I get 162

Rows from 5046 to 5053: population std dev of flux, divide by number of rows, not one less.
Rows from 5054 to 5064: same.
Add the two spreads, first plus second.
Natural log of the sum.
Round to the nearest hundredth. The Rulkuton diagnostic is -0.59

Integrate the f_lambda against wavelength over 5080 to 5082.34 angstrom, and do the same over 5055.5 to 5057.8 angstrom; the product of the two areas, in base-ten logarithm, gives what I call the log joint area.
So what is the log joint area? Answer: 2.94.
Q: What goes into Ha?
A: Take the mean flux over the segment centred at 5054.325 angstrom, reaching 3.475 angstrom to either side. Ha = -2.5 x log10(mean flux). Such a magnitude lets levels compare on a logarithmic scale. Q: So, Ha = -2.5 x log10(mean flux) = -2.763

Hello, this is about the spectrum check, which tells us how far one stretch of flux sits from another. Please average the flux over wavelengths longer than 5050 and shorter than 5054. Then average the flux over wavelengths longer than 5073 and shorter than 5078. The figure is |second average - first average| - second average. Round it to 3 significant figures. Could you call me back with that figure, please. -10.8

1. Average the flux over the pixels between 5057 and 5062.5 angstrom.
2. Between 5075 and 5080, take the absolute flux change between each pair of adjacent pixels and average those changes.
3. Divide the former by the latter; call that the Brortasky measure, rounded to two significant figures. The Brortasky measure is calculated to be 23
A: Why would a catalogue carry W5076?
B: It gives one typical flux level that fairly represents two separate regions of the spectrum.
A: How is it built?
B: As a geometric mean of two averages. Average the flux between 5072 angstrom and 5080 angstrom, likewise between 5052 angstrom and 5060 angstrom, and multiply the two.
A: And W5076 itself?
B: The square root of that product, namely 12.3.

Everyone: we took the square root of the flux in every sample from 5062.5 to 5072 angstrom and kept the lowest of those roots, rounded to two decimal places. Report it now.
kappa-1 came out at 3.54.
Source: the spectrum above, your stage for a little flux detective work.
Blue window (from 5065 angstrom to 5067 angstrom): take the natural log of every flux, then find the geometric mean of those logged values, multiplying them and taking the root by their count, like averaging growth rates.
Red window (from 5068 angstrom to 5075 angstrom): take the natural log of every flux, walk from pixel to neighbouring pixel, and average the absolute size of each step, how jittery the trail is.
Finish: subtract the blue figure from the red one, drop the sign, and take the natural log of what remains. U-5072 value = 0.926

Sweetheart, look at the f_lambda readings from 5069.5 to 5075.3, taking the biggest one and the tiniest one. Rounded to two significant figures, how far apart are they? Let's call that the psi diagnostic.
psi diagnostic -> 0.49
